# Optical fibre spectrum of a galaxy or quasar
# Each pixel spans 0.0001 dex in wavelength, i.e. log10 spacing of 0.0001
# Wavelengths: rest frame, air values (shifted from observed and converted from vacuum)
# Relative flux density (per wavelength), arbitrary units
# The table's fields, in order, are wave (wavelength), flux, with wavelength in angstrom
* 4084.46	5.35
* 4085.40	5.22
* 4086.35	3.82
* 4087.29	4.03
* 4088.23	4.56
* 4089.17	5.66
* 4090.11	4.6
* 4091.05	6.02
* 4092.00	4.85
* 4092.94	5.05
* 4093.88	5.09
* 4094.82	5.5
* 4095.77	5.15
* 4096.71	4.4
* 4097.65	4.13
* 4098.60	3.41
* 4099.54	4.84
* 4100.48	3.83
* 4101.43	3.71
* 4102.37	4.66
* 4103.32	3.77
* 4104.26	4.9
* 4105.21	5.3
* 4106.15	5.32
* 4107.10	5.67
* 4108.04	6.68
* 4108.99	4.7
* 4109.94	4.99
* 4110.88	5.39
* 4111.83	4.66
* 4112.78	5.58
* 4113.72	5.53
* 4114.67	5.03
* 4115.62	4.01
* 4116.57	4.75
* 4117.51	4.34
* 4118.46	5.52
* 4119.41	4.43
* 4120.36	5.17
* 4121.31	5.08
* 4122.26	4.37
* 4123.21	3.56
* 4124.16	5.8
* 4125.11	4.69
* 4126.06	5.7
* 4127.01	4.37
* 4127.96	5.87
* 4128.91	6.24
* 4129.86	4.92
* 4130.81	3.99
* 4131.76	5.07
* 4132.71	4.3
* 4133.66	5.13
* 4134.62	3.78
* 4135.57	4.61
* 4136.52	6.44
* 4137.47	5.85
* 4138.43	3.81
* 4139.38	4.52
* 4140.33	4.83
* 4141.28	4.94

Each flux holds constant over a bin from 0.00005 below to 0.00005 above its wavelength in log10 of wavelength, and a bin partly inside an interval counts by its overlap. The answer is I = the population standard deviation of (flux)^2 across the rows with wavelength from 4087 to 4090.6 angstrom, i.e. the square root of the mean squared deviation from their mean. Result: 6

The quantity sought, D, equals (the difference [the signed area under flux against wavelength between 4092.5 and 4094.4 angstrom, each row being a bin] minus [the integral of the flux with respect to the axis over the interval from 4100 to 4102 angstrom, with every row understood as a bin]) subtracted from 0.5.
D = -1.5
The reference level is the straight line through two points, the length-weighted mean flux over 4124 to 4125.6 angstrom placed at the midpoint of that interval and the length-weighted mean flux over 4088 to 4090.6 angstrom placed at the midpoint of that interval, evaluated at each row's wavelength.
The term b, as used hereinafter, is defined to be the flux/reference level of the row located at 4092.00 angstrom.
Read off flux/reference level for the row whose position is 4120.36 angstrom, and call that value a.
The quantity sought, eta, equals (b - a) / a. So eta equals -0.04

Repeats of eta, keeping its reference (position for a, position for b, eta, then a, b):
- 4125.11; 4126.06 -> 0.21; 0.91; 1.11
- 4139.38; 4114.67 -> 0.13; 0.87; 0.99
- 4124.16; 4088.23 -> -0.19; 1.13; 0.91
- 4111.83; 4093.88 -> 0.11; 0.92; 1.02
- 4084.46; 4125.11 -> -0.15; 1.08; 0.91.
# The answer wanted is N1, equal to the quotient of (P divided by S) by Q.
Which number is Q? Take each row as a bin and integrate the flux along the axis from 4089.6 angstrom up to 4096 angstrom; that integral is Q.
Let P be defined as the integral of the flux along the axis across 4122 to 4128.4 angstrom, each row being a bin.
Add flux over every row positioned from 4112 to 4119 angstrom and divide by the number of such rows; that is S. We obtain 0.191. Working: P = 31.5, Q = 33.2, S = 4.97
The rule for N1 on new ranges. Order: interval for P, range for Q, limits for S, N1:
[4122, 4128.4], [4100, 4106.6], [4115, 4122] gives 0.223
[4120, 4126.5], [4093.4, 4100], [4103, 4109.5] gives 0.200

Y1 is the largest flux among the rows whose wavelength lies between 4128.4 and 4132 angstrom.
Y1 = 6.24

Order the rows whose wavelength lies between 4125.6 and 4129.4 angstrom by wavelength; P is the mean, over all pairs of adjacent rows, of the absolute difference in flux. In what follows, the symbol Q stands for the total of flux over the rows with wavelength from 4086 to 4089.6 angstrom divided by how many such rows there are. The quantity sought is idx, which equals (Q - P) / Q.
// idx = 0.76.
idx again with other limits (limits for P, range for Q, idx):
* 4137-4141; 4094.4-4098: 0.79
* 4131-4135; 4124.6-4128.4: 0.81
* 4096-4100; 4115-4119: 0.83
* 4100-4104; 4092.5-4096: 0.87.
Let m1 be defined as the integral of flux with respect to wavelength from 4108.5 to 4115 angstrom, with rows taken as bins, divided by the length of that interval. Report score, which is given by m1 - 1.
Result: 4.13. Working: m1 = 5.13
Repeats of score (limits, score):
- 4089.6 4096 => 4.18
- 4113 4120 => 3.84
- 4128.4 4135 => 3.79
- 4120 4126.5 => 3.90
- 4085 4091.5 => 3.84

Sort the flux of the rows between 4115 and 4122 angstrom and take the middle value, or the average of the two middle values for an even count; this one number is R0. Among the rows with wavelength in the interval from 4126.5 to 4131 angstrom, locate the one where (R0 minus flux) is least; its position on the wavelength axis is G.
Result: 4128.91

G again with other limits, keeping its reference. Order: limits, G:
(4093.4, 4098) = 4094.82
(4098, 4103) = 4099.54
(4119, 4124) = 4120.36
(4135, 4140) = 4136.52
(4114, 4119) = 4118.46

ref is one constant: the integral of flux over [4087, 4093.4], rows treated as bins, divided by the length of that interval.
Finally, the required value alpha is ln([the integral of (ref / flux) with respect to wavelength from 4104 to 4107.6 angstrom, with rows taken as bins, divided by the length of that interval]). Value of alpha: -0.062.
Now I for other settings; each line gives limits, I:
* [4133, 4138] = 10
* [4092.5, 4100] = 6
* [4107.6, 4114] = 7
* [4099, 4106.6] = 6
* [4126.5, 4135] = 8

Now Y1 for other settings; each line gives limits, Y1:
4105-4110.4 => 6.68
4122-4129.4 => 6.24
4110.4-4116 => 5.58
